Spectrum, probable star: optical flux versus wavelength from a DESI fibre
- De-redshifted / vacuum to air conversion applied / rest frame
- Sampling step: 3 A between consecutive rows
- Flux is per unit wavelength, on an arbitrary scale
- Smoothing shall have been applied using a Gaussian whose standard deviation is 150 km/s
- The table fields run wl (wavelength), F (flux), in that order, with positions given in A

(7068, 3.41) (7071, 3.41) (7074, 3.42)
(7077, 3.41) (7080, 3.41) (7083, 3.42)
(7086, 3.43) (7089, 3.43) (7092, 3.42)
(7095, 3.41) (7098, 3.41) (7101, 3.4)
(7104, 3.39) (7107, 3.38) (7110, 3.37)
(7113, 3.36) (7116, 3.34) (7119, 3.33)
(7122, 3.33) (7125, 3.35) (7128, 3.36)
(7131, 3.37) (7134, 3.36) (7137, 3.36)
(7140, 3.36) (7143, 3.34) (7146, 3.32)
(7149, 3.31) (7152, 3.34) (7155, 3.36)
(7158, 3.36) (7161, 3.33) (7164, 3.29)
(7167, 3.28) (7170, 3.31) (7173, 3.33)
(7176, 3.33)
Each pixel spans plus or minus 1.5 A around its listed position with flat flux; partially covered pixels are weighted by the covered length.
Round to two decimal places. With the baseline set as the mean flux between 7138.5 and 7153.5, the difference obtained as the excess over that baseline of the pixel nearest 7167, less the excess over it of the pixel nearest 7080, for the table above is -0.13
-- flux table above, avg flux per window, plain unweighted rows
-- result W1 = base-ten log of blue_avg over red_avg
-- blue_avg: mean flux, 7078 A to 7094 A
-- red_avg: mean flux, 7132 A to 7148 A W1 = 0.0095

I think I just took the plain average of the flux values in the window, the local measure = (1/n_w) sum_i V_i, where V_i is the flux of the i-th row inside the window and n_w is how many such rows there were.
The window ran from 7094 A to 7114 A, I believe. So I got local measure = 3.39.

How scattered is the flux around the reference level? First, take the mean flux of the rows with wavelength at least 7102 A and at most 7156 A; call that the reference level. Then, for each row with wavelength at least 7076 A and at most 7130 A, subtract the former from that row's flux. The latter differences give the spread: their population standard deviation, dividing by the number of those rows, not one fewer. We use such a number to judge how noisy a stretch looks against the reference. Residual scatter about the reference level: 0.033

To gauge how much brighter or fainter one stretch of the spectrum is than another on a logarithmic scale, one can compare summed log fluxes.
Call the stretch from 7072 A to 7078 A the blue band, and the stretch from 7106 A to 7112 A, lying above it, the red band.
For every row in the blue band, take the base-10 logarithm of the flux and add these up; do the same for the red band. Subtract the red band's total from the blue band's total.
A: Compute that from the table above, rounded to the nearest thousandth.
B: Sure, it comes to 0.010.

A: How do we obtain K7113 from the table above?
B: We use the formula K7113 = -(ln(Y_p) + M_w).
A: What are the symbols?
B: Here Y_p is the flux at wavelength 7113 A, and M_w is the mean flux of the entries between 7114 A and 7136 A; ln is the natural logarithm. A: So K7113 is -4.56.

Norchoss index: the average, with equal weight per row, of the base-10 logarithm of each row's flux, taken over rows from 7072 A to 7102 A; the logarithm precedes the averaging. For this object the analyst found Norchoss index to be 0.534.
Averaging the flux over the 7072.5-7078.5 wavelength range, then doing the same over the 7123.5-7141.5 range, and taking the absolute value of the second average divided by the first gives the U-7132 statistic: 0.984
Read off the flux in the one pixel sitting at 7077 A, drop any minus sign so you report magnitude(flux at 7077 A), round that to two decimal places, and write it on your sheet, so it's 3.41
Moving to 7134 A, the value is 3.36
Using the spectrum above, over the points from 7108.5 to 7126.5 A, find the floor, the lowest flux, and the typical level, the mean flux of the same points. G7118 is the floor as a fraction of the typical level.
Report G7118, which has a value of 0.995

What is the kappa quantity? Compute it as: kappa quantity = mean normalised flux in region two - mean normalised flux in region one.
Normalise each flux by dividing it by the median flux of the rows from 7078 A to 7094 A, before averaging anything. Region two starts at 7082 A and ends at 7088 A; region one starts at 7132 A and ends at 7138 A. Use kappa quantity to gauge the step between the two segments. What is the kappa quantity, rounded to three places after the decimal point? 0.019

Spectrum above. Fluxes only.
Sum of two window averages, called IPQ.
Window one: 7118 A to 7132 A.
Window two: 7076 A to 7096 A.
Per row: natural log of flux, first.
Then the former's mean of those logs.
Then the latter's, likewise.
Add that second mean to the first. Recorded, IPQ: 2.44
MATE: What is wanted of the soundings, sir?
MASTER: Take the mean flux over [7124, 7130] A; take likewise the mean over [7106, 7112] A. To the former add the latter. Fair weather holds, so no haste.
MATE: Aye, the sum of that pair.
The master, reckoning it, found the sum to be 6.73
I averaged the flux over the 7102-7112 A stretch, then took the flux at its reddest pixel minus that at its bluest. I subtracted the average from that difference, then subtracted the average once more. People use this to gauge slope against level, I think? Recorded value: -6.78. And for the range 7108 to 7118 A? -6.74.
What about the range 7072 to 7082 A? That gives -6.84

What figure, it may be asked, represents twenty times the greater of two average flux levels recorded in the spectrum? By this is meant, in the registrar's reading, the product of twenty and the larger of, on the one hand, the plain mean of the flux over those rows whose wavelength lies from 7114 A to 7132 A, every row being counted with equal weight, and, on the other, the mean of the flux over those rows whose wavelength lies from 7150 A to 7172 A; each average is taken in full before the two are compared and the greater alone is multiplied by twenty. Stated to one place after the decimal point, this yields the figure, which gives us 66.9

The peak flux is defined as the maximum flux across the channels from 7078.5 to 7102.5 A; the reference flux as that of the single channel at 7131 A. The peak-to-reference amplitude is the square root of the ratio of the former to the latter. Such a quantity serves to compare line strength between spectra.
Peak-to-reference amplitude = 1.009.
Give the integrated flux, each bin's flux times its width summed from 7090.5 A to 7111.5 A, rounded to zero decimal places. 71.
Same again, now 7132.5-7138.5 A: 20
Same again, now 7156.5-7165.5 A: 30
